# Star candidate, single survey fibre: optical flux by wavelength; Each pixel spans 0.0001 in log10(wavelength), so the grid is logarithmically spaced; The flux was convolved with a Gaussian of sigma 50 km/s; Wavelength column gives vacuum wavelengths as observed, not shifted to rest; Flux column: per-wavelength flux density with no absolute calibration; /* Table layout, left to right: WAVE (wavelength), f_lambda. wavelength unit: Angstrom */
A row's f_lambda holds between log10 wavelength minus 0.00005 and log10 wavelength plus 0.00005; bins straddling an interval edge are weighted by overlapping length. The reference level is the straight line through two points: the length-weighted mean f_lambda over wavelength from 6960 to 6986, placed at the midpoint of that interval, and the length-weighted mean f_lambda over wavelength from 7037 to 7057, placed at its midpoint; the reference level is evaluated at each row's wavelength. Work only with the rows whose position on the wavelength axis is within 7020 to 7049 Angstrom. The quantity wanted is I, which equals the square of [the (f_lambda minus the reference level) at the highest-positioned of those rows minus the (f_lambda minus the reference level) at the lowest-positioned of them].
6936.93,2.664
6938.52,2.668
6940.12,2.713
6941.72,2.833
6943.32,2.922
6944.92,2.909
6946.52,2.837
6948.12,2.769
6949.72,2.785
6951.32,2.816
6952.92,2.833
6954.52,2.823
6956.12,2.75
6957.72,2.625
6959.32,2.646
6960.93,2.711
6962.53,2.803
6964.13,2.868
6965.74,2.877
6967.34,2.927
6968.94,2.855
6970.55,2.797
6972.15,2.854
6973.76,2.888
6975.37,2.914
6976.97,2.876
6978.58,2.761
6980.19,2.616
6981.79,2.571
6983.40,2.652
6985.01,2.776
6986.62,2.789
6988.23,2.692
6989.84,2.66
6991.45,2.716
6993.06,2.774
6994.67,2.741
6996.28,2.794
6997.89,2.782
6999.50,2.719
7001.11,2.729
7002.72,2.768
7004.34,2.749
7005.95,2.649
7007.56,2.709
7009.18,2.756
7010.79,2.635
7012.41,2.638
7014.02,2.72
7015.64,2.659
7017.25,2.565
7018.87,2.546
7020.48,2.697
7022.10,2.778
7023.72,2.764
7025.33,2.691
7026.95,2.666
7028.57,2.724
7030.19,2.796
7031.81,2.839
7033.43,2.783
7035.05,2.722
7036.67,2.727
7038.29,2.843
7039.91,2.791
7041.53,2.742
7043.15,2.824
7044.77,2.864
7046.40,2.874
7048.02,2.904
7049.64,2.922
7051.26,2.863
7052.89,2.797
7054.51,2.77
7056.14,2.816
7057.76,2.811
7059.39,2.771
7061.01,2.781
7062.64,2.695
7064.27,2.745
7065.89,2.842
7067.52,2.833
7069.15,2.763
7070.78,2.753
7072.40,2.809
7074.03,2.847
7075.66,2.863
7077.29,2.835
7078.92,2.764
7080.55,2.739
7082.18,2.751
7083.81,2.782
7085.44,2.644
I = 0.0373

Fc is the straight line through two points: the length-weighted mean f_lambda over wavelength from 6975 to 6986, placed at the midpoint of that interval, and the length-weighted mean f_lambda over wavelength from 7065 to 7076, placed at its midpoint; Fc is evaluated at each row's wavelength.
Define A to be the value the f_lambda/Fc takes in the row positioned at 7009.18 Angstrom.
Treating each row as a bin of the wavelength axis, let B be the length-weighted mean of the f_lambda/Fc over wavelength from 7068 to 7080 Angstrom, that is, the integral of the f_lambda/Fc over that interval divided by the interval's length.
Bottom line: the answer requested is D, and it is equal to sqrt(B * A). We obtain 1.00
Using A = 1.00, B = 1.00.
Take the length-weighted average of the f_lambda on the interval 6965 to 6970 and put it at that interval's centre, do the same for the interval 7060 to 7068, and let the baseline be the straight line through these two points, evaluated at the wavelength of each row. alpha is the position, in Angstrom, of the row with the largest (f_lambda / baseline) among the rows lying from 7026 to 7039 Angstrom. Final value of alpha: 7038.29 Angstrom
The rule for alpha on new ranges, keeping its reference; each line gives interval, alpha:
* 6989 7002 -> 6996.28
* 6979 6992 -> 6986.62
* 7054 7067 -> 7065.89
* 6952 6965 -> 6964.13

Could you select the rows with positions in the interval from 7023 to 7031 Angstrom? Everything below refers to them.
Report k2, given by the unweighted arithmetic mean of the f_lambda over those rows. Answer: 2.73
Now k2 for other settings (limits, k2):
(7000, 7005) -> 2.75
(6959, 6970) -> 2.81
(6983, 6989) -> 2.73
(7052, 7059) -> 2.80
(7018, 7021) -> 2.62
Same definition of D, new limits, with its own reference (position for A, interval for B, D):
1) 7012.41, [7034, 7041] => 0.98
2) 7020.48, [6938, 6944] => 1.00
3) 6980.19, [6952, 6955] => 1.00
